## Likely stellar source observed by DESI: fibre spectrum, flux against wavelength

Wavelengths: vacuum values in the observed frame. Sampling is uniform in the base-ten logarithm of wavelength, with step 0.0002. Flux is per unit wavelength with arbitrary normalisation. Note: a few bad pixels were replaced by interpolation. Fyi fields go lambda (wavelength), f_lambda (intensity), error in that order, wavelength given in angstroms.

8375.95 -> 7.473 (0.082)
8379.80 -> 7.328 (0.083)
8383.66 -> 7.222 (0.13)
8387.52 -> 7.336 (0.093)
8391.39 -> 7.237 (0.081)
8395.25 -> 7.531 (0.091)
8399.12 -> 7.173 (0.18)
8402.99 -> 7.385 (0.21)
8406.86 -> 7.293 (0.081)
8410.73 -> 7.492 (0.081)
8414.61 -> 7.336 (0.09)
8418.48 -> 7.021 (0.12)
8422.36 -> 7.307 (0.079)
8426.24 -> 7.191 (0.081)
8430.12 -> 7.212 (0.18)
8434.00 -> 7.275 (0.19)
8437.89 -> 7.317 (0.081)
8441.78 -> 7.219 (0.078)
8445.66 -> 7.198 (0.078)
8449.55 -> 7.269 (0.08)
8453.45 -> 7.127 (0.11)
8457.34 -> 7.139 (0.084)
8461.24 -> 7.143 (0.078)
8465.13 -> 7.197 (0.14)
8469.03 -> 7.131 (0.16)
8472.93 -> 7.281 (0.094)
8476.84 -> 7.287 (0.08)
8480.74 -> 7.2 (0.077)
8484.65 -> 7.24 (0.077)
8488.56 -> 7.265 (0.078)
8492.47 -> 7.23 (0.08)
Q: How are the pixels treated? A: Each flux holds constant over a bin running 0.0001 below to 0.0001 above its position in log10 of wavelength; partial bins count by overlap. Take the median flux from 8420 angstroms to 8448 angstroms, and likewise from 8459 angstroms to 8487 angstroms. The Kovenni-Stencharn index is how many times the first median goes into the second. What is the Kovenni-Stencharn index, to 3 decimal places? 0.997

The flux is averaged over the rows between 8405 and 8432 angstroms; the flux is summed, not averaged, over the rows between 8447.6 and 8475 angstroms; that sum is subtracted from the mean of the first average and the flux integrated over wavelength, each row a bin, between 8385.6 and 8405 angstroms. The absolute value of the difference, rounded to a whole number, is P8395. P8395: 24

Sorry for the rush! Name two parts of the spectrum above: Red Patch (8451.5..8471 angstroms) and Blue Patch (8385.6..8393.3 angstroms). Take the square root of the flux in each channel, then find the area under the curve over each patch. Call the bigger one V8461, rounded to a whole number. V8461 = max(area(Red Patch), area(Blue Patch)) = 52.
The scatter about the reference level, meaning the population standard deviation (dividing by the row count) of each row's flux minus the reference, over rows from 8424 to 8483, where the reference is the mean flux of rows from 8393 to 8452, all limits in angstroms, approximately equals 0.060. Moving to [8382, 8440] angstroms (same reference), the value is 0.122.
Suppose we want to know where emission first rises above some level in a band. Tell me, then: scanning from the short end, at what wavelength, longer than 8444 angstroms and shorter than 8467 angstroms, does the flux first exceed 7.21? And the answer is 8449.55 angstroms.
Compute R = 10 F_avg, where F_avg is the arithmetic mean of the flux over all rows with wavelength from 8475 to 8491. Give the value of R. 72.5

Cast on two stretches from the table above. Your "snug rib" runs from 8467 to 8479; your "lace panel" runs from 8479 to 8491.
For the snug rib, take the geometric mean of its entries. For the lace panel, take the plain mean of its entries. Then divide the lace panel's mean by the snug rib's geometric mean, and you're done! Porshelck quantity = 1.00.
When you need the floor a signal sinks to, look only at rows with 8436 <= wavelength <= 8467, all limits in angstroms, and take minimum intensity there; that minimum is 7.127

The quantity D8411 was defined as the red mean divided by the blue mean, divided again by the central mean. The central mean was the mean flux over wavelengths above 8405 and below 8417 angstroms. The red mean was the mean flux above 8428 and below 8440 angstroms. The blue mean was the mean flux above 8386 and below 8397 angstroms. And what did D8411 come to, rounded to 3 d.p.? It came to 0.134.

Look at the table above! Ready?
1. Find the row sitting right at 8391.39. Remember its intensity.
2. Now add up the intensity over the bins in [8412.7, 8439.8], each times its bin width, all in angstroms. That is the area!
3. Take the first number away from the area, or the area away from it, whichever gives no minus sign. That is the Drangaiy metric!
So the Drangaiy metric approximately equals 189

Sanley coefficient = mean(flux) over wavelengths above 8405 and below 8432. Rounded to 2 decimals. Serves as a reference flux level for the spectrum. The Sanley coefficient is 7.26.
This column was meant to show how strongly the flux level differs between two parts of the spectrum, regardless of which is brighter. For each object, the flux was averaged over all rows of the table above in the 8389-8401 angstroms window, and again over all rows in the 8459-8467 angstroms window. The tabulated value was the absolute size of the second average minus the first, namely 0.14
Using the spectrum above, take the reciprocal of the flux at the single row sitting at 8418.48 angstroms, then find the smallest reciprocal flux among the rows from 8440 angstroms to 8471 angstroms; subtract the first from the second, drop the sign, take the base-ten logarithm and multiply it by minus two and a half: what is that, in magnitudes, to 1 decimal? 5.8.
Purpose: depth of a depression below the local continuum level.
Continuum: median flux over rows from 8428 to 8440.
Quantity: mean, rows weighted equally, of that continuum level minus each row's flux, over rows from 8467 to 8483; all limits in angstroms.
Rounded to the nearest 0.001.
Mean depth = 0.050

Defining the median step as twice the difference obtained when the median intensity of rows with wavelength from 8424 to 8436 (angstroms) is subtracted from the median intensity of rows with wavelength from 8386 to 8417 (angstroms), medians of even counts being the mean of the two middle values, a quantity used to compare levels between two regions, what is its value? 0.25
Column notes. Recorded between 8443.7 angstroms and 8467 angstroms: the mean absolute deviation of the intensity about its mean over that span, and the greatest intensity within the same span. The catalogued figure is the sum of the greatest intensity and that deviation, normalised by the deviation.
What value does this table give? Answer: 172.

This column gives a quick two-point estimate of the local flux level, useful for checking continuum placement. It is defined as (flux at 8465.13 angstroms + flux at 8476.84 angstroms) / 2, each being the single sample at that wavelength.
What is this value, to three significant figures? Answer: 7.24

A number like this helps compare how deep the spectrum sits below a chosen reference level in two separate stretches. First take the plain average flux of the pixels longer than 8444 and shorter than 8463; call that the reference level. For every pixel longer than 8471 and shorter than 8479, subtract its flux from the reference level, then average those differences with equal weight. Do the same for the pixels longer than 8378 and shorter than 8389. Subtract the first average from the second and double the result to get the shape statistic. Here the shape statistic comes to -0.023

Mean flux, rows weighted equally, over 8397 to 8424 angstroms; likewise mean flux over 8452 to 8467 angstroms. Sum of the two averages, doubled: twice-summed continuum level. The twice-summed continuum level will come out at 28.9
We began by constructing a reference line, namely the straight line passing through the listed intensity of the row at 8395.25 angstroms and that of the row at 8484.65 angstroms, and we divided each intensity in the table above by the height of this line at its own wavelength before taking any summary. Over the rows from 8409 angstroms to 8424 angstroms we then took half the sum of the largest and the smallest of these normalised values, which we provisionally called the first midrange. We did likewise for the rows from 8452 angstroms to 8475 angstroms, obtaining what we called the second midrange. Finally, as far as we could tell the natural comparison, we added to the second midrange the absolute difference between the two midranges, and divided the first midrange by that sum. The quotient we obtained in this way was 0.9721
